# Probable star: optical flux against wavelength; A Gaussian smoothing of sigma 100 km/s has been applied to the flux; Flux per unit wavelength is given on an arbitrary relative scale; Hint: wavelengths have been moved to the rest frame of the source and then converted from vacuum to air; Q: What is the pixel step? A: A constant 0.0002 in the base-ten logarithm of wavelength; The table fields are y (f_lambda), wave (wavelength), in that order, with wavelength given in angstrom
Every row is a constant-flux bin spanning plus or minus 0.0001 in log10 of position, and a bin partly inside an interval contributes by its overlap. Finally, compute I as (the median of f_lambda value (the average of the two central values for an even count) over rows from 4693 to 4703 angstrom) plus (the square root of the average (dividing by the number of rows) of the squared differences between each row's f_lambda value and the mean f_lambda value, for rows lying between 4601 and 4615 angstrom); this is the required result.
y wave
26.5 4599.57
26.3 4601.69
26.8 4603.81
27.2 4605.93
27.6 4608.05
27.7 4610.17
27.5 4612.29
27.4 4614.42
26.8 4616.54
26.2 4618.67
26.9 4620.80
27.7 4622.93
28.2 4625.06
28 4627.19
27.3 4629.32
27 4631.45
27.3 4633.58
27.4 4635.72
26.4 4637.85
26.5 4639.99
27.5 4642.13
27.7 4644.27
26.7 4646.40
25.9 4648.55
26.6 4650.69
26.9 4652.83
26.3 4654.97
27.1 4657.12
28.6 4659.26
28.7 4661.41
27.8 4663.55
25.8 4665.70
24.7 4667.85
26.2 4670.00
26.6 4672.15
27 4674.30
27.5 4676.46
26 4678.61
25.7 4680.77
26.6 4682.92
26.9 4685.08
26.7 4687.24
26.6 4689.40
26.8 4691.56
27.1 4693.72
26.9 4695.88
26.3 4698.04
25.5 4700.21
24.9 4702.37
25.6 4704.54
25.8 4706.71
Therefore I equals 26.8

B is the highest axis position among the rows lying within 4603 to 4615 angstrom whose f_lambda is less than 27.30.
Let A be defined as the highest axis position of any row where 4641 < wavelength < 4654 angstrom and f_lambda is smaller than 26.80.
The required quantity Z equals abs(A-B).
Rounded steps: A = 4650.69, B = 4605.93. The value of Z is 44.8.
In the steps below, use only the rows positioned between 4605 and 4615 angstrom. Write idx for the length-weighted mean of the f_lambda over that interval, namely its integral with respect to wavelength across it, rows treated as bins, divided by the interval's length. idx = 27.5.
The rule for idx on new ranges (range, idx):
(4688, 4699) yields 26.8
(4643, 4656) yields 26.7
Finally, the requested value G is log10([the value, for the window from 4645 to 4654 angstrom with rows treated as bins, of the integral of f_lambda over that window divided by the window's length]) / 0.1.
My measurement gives 14.2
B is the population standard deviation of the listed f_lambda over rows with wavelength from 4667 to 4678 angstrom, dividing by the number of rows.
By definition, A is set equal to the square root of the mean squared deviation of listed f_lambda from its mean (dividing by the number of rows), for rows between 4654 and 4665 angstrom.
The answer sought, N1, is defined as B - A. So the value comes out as 0.0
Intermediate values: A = 0.91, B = 0.95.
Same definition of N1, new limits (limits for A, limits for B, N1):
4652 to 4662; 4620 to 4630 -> -0.5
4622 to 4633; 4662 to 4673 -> 0.6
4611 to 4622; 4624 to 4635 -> 0.0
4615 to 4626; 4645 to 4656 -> -0.4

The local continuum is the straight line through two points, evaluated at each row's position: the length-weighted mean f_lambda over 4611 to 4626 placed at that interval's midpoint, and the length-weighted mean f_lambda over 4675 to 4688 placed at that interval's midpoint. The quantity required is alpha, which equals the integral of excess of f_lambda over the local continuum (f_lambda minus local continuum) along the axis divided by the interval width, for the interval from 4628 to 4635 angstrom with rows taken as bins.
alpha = 0.14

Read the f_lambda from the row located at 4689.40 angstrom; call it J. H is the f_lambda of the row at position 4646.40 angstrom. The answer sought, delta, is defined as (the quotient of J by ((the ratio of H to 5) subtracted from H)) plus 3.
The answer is 4.25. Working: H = 26.7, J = 26.6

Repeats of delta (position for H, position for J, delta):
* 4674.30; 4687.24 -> 4.24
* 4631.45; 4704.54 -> 4.19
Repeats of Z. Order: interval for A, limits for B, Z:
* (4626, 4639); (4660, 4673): 34.3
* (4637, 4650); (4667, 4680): 30.1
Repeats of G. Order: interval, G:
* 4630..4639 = 14.3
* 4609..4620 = 14.3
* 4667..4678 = 14.2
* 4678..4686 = 14.2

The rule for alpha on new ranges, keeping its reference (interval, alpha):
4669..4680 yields 0.00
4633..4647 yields 0.07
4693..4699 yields 0.35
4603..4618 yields -0.05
